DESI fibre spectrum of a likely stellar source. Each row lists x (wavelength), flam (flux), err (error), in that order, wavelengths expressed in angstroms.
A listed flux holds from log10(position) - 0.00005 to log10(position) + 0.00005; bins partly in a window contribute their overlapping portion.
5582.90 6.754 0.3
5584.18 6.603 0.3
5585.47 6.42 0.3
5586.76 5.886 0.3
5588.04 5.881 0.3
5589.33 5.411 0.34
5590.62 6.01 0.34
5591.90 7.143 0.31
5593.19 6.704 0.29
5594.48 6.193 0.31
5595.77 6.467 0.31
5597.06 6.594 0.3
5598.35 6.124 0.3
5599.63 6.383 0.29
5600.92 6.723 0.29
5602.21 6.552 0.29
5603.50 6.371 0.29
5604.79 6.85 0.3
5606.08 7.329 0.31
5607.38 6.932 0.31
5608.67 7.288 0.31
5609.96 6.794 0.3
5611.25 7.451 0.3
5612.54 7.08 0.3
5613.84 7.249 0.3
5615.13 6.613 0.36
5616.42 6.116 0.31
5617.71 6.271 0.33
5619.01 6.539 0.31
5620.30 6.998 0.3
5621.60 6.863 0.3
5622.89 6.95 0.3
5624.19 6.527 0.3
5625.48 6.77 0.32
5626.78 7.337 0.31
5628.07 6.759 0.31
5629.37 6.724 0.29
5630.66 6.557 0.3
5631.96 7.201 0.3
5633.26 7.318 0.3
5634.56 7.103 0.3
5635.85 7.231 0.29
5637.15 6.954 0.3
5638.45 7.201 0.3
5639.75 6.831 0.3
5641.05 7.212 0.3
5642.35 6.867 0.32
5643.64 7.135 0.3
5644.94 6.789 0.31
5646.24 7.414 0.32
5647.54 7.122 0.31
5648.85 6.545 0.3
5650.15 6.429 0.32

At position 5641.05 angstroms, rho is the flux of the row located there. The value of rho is 7.212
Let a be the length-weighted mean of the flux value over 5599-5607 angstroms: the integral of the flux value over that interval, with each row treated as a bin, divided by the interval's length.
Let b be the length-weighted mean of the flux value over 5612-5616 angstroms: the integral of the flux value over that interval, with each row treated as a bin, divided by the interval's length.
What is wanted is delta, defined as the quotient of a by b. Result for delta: 0.97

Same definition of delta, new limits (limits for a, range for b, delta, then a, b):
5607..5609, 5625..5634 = 1.02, 7.1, 7.0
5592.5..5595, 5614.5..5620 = 1.01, 6.5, 6.4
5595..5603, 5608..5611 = 0.91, 6.5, 7.1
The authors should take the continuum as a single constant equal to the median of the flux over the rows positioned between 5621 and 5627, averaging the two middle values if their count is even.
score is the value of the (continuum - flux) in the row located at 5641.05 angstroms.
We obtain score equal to -0.35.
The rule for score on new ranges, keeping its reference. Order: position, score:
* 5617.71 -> 0.59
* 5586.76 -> 0.98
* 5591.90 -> -0.28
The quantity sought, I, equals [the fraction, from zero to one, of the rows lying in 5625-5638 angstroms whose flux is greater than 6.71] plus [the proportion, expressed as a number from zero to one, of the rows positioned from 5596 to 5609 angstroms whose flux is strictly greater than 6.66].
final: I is 1.40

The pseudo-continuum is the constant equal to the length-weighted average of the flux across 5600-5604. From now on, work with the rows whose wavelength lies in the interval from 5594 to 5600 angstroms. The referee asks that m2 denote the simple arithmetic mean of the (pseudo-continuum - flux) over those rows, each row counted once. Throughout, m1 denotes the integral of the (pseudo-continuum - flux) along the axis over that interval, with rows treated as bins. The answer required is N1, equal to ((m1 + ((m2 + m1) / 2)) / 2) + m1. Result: 2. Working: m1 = 1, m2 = 0.19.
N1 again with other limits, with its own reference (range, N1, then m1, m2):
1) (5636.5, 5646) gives -8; -5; -0.46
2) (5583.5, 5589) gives 4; 2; 0.35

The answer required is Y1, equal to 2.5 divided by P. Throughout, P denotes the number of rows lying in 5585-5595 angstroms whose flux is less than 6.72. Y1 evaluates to 0.4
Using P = 7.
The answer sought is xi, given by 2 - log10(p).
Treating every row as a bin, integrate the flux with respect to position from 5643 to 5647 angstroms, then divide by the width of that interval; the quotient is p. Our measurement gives 1.15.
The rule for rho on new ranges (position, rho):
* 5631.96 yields 7.201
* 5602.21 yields 6.552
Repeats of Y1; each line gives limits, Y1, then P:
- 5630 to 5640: 2.5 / 1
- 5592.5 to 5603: 0.4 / 7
